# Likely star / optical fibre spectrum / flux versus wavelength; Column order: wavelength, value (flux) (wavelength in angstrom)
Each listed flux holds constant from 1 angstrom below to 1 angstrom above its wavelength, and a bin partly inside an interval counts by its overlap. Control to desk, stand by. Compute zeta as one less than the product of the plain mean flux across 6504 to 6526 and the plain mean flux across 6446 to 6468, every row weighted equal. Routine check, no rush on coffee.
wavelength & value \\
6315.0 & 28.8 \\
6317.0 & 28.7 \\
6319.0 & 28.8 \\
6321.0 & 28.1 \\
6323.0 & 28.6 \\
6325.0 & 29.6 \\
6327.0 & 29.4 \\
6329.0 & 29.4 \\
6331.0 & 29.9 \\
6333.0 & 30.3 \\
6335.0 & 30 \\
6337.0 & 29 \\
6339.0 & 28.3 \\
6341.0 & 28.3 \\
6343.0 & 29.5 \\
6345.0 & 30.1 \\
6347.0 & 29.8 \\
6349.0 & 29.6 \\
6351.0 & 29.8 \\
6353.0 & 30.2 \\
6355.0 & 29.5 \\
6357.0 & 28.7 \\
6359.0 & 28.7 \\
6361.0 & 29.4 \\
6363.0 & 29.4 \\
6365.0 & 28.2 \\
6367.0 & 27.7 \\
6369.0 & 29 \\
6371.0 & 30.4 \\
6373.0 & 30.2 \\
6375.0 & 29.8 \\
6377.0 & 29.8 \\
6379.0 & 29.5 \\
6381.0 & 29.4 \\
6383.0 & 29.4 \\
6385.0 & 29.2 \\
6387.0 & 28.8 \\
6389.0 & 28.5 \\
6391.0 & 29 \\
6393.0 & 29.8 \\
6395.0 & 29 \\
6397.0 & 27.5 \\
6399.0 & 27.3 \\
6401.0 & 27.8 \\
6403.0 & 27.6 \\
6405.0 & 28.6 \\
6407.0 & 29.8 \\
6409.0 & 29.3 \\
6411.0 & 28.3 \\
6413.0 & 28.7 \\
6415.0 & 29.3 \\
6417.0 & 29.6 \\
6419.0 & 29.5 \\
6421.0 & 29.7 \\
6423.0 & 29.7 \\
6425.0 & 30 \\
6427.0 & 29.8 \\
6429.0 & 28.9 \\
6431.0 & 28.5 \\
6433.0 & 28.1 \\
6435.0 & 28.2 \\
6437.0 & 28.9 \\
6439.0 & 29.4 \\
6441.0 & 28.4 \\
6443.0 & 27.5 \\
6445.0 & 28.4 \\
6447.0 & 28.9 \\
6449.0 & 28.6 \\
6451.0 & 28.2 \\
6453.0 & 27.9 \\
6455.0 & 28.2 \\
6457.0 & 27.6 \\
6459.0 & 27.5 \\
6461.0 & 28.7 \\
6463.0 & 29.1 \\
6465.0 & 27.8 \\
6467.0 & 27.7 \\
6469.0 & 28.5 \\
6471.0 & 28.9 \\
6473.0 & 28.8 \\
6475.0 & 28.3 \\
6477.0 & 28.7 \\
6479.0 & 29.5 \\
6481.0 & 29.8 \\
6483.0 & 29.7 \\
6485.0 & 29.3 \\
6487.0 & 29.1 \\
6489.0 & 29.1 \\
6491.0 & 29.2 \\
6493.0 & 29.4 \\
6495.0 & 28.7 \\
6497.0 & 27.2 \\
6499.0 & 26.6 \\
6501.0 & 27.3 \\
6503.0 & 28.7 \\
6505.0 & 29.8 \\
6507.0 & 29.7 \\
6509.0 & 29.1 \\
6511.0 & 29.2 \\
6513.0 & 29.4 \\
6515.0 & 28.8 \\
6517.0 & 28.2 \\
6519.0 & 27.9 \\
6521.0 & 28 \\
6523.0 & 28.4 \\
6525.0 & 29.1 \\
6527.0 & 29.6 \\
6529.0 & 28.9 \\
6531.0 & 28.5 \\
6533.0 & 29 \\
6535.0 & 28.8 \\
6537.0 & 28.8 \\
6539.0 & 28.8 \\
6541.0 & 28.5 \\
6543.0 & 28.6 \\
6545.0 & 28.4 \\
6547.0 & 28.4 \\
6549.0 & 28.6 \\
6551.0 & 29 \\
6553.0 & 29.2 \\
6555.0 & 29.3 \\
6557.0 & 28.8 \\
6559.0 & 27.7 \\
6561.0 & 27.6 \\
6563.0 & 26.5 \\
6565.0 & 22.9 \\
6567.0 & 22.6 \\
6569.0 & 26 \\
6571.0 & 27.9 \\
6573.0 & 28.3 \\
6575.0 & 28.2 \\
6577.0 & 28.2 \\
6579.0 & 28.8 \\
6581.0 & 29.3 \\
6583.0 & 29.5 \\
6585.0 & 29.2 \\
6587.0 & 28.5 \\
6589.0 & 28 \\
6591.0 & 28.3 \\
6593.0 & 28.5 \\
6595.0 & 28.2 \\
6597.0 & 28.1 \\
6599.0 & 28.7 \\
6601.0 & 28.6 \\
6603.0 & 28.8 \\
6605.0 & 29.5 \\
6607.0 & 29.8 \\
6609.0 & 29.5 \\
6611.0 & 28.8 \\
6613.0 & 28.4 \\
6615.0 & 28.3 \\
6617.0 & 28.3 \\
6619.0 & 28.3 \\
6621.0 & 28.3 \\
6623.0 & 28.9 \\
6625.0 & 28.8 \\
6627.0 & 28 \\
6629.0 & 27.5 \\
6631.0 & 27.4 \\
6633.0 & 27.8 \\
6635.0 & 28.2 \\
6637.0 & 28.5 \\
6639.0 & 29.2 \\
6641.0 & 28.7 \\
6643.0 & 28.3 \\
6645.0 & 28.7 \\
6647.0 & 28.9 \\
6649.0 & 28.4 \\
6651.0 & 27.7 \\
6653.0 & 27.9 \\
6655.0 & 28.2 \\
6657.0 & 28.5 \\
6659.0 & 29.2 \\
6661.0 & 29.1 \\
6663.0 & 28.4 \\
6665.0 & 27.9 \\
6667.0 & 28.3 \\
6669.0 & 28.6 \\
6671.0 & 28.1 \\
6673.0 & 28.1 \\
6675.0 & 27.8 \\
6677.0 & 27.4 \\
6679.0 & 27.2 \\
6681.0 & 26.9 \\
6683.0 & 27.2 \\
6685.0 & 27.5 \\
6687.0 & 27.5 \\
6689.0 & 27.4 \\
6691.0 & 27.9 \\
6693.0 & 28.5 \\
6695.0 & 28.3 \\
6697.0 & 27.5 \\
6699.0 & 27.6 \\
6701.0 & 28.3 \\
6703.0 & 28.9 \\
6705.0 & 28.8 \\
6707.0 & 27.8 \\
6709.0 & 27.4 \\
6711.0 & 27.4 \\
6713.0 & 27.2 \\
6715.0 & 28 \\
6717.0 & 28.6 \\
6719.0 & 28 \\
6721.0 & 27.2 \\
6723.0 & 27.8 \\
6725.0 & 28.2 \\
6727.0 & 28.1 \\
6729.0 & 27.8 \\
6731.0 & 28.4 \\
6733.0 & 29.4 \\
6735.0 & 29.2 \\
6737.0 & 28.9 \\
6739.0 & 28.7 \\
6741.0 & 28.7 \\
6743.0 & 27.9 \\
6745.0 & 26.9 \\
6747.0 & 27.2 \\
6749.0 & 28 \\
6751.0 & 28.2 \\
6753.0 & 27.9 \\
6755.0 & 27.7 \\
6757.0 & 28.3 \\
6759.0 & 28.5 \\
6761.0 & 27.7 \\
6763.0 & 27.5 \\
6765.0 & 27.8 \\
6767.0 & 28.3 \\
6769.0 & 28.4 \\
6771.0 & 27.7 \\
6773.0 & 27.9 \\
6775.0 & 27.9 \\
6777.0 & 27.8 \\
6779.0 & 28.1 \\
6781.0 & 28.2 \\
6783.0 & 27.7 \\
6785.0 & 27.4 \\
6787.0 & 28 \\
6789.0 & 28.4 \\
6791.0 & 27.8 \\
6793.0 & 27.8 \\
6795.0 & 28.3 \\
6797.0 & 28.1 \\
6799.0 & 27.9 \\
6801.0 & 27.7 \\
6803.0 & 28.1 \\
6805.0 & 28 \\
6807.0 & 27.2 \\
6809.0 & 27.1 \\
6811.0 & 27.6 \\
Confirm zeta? 813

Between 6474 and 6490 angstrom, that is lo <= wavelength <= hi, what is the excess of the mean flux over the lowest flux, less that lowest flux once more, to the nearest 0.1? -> -27.4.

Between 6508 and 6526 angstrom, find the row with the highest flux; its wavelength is 6513.0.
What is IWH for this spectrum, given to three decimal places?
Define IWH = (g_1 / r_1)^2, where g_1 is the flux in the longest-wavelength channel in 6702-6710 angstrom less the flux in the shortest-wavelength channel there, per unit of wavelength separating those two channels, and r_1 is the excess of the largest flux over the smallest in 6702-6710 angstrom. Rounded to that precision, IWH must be 0.028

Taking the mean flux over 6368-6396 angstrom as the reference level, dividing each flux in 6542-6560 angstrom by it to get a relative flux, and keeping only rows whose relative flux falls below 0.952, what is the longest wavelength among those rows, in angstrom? 6559.0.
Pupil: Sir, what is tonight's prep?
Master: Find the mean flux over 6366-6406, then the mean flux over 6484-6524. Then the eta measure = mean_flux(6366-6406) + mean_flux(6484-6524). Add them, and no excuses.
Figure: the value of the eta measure 57.6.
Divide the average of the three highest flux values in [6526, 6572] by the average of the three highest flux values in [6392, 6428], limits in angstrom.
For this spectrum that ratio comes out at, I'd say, 0.98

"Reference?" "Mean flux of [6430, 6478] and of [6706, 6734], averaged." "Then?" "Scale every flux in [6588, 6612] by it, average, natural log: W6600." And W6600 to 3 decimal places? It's 0.020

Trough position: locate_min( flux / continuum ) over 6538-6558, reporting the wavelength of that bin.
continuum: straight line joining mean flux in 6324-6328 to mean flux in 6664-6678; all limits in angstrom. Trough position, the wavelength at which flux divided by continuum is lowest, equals 6545.0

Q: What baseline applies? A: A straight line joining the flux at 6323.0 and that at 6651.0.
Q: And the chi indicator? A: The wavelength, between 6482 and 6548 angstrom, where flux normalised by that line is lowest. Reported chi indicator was 6499.0 angstrom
